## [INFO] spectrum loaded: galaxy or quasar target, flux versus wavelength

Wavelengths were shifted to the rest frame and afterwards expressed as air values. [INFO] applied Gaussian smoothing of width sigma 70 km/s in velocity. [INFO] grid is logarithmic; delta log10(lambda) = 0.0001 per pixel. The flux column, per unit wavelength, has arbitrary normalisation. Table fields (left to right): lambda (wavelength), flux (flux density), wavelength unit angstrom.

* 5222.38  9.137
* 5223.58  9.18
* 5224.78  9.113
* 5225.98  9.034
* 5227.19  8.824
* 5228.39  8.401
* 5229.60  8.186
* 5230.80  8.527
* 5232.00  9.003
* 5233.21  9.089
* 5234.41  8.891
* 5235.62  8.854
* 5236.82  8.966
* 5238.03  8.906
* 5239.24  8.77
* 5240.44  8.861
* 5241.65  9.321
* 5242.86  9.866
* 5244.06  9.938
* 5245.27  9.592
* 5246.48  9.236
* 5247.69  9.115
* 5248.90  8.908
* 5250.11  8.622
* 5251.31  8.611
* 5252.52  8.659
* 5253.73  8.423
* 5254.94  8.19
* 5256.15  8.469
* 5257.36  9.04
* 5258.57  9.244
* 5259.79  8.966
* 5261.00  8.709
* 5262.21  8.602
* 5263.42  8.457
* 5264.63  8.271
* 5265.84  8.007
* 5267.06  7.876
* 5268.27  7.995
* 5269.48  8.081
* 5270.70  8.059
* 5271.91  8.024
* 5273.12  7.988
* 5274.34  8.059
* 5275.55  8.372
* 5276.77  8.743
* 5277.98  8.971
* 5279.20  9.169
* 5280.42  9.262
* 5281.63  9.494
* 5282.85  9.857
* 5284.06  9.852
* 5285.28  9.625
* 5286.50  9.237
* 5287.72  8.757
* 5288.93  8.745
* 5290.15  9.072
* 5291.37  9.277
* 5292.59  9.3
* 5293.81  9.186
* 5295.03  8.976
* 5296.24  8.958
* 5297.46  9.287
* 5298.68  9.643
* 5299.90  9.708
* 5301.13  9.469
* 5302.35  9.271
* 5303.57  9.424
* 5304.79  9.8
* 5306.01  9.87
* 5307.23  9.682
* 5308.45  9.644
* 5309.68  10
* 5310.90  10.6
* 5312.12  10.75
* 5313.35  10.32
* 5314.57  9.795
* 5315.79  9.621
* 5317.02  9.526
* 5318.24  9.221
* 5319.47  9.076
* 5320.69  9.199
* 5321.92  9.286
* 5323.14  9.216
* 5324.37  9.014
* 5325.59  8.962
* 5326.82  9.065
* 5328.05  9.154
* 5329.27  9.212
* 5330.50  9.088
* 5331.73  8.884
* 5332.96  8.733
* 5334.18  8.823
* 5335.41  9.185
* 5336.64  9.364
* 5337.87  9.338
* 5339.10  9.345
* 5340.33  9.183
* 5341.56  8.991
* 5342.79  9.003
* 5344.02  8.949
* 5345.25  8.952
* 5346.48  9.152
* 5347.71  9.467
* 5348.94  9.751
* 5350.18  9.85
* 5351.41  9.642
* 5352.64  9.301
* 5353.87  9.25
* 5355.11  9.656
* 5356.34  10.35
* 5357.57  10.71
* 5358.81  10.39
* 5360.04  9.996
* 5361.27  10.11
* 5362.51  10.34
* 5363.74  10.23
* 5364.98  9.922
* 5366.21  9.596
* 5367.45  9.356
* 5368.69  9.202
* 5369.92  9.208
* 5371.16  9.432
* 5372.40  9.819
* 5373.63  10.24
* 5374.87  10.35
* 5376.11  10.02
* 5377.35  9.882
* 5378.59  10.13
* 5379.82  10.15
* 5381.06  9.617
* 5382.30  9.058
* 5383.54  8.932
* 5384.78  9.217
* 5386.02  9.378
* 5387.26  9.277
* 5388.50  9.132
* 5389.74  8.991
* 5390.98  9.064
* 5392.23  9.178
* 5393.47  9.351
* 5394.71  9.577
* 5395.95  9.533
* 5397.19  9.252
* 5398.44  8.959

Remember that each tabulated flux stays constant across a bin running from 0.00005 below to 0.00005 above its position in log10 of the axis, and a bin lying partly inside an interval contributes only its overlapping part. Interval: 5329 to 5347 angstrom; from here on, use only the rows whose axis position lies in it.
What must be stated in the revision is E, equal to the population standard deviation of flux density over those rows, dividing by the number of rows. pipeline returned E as 0.19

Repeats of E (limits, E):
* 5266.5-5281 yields 0.49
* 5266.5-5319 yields 0.70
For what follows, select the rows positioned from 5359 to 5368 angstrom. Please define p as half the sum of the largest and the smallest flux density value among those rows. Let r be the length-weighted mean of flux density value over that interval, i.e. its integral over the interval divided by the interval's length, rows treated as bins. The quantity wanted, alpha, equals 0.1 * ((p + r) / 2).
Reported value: 0.991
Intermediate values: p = 9.8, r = 10.0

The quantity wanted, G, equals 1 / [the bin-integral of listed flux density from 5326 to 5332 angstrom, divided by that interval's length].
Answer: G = 0.110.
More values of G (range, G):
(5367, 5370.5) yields 0.108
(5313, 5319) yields 0.104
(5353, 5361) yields 0.100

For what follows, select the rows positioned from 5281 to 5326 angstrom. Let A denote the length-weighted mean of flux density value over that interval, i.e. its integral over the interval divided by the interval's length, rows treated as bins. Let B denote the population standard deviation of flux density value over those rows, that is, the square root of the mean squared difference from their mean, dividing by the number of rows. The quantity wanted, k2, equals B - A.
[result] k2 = -9.03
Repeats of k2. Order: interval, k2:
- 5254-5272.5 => -7.98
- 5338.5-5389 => -9.14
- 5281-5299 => -8.94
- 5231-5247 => -8.78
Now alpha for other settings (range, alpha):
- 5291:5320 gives 0.973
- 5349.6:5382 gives 0.991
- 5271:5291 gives 0.893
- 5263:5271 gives 0.813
